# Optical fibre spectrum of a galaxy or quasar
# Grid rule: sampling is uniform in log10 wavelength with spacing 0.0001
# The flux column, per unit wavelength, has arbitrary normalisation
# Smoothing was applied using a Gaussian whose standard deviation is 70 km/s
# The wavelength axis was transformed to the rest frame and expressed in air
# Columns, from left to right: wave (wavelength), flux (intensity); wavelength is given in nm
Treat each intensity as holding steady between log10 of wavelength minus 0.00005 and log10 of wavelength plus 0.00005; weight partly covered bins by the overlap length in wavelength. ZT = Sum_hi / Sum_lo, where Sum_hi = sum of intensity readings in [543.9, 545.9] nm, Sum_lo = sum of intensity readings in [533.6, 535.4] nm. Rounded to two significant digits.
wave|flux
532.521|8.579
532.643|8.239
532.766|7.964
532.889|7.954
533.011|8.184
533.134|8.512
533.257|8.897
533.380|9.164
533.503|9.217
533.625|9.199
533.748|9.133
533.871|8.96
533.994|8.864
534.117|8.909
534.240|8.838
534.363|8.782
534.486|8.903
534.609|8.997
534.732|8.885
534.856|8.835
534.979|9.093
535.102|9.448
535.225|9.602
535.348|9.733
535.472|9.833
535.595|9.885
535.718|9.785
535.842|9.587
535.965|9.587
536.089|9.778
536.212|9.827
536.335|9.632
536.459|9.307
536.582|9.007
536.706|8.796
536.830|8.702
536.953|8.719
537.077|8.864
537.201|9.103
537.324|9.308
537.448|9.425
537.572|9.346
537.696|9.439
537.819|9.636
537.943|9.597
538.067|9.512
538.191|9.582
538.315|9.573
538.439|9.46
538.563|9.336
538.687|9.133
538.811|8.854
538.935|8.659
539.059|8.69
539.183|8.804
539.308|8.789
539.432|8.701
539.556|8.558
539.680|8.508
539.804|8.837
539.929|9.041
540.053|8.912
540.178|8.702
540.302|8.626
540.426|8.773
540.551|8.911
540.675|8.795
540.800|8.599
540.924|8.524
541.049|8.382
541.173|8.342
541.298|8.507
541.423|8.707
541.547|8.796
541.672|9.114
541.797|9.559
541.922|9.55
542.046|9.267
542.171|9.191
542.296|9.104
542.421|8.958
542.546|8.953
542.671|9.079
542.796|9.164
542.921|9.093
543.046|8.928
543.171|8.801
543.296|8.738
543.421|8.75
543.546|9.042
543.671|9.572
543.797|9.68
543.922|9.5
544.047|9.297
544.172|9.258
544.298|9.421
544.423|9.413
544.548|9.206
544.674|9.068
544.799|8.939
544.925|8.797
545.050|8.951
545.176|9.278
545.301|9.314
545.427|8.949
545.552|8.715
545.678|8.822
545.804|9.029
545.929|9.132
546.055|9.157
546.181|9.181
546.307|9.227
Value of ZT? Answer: 1.1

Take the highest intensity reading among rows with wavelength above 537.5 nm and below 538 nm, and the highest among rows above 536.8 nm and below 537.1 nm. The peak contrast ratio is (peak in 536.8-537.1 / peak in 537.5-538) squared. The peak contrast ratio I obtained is 0.85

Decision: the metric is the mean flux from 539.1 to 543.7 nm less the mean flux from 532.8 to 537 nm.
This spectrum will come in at -0.25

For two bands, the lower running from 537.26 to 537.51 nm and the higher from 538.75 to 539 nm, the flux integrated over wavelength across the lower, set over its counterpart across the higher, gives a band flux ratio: 1.07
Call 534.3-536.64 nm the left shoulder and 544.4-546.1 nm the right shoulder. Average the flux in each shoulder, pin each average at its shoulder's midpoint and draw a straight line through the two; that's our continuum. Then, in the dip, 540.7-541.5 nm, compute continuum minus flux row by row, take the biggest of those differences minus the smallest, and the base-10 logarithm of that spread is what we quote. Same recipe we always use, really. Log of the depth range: -0.43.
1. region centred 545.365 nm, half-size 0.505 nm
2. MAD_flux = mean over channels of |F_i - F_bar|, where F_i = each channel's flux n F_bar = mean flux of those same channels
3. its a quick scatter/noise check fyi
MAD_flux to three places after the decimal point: 0.169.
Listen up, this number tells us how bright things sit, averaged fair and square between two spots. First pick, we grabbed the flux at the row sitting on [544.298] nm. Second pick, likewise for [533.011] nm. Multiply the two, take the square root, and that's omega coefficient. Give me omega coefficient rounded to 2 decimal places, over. 8.78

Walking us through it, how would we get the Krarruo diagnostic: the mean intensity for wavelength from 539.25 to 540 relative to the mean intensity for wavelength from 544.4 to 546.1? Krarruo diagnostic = 0.97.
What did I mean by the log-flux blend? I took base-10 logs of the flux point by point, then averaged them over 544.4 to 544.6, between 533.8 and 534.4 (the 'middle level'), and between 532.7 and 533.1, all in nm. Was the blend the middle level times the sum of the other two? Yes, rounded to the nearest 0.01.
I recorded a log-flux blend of 1.78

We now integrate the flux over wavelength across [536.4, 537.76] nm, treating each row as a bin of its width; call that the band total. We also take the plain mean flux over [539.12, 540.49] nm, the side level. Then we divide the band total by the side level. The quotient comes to 1.41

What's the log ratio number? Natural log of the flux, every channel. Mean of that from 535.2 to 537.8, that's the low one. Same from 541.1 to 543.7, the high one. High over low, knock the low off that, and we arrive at -1.26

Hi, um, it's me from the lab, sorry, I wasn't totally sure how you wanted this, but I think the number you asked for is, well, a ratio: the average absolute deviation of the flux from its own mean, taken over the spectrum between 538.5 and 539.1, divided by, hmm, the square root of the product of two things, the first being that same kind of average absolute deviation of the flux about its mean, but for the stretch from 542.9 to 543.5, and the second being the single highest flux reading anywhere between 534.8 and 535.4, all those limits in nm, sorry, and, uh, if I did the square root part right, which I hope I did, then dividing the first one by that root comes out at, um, 0.22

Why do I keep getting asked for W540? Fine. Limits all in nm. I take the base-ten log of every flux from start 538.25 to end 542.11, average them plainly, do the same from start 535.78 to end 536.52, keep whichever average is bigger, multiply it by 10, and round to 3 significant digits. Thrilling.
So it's 9.83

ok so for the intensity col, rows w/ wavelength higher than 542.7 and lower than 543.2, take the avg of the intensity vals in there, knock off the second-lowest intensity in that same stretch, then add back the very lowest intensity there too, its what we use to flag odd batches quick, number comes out 8.9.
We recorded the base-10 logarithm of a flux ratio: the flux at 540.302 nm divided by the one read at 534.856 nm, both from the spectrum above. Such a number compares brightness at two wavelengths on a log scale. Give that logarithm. -0.010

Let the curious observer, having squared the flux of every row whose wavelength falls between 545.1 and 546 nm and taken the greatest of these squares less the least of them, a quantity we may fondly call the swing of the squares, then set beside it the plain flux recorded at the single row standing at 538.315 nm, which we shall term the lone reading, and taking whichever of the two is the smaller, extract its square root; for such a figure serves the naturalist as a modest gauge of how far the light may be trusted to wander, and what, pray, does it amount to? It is 3.09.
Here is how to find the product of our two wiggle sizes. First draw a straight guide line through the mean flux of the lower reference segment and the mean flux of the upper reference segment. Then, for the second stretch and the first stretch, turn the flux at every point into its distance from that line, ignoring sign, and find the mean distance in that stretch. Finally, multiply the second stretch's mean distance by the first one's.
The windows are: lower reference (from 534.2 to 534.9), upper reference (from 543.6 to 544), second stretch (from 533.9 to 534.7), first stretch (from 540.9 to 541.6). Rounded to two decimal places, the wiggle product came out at 0.05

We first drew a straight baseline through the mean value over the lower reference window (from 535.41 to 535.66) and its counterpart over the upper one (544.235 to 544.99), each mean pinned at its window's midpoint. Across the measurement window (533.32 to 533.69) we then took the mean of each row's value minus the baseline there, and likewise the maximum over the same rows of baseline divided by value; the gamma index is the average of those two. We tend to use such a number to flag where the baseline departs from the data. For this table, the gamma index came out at 0.13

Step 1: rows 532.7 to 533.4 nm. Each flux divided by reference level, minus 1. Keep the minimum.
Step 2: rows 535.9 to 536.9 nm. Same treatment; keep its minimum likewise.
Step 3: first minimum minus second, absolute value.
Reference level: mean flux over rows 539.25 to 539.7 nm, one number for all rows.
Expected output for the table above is 0.09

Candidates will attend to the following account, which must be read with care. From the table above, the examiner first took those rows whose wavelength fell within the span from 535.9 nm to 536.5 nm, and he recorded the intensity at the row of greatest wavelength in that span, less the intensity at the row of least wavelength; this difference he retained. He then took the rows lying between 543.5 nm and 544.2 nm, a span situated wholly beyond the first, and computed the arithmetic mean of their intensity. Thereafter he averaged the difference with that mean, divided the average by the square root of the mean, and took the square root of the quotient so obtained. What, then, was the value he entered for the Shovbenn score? 1.22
